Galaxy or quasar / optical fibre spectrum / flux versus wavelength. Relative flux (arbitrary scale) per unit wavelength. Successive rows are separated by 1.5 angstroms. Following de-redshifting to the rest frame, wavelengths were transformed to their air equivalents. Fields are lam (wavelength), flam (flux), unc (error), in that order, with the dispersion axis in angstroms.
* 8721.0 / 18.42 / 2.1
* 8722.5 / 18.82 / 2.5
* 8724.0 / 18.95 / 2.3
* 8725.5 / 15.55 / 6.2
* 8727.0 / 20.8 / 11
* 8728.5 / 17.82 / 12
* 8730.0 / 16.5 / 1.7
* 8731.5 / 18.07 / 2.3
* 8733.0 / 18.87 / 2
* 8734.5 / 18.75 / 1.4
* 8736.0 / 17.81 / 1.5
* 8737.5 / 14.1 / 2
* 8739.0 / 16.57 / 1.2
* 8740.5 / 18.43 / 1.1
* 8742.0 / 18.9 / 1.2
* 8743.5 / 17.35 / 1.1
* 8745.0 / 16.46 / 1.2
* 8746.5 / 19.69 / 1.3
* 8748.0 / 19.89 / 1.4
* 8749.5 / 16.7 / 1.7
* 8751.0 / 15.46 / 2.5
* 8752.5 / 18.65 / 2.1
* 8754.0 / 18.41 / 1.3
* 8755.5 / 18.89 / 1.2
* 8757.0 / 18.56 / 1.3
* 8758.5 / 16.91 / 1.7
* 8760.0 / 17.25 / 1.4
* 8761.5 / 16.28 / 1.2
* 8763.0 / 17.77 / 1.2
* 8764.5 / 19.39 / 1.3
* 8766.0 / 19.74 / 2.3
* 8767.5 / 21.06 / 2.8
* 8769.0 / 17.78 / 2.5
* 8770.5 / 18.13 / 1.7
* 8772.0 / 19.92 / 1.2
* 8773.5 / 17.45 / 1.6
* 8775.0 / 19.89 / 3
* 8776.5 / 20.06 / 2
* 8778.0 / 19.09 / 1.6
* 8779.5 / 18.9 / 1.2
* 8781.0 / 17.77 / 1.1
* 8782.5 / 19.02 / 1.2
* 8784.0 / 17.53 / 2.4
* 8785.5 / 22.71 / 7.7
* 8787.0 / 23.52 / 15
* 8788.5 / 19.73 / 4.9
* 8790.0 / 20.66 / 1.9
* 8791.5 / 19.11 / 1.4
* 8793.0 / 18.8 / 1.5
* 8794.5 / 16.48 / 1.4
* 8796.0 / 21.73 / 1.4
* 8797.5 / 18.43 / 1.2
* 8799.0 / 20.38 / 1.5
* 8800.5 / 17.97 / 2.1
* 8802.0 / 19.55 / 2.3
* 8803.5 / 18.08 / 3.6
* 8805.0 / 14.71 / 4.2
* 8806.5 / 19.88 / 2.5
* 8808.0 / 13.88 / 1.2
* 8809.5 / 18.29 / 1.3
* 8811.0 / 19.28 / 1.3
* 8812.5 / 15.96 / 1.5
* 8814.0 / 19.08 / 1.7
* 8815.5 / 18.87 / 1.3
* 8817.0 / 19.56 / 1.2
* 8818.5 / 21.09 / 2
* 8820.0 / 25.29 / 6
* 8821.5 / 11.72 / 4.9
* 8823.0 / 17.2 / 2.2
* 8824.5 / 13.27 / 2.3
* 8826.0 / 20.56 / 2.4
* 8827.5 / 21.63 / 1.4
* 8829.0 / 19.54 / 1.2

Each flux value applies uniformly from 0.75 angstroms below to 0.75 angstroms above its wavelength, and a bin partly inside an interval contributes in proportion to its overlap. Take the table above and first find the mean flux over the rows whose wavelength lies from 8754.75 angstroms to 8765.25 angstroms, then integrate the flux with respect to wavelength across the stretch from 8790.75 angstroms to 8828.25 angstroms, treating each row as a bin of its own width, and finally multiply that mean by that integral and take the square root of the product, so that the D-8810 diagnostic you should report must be 111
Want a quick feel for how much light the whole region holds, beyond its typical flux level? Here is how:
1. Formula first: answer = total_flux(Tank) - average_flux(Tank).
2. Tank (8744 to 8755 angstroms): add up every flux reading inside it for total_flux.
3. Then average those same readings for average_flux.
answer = 107.4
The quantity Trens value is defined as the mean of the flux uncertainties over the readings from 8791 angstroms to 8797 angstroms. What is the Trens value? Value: 1.4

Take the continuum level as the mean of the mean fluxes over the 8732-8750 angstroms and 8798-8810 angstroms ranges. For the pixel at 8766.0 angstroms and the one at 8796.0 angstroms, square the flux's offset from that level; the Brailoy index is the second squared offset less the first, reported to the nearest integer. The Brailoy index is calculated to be 12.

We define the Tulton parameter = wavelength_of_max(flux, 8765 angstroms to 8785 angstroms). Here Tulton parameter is 8767.5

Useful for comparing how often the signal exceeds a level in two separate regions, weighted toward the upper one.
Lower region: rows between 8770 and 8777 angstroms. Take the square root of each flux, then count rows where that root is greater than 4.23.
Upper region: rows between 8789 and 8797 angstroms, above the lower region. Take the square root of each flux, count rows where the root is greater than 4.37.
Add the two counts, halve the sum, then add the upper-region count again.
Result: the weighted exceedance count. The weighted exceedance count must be 6.5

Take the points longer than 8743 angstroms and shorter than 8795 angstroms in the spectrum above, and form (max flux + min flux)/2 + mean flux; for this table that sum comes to 38.2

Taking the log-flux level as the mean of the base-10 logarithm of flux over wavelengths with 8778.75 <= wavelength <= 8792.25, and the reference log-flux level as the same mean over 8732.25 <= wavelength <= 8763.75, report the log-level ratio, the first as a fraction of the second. 1.04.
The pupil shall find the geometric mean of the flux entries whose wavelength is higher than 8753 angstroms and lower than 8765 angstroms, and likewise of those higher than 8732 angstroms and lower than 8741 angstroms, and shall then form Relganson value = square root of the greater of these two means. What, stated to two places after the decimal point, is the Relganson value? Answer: 4.23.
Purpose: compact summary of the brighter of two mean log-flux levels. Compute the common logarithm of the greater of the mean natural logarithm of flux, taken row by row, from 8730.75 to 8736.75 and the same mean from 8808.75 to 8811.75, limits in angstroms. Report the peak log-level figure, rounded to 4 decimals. 0.4673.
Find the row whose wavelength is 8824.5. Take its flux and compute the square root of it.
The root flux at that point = 3.64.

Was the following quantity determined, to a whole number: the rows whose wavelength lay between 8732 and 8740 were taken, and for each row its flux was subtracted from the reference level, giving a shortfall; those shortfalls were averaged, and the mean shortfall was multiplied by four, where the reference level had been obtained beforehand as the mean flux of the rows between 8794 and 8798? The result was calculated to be 7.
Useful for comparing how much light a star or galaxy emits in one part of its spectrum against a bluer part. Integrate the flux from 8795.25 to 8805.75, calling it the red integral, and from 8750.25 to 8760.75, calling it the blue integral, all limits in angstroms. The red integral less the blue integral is 10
